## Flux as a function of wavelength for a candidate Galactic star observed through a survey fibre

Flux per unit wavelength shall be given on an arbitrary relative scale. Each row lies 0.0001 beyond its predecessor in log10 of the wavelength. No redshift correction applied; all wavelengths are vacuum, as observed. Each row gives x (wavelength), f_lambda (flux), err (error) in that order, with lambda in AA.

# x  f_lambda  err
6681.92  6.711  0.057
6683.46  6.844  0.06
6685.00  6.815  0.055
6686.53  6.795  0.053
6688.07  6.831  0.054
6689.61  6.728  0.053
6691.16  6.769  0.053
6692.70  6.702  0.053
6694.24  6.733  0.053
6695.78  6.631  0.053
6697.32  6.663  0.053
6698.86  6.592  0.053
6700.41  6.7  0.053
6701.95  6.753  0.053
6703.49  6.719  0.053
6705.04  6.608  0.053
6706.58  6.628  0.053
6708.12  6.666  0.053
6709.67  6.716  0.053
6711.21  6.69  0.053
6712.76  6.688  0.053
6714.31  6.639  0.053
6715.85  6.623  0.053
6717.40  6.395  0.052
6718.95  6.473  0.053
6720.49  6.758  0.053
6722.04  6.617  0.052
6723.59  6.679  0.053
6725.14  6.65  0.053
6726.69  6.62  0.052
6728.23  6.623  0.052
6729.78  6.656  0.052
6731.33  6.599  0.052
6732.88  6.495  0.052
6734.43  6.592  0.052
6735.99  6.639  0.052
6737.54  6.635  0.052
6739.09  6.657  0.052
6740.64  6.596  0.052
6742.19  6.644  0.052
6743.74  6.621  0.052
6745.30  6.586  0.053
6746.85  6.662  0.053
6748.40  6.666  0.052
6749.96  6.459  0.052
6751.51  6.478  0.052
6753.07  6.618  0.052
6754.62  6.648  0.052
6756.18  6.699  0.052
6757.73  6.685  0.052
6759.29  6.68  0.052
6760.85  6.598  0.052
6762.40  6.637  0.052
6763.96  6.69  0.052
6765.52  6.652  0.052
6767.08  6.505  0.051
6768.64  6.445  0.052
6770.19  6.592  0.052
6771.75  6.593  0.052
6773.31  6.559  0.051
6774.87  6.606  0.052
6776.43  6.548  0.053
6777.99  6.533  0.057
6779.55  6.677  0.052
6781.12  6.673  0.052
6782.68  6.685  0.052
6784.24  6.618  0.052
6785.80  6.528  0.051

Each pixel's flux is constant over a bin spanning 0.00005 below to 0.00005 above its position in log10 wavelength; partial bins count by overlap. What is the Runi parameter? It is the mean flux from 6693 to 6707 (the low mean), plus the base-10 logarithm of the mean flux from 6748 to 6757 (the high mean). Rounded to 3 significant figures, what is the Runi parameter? 7.49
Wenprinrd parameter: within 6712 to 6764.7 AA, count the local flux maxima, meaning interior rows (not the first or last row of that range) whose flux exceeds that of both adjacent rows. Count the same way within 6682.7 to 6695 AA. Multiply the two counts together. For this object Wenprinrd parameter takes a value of 16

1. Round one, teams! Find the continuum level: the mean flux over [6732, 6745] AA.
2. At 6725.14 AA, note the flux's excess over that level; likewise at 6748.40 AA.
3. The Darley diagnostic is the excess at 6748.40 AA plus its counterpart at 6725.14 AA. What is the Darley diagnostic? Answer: 0.10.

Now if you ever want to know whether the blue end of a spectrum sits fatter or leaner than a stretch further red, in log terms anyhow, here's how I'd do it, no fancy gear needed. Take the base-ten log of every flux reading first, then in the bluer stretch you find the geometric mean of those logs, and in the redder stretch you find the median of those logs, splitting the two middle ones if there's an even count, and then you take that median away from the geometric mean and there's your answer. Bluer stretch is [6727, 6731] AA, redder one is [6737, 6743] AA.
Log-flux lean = 0.000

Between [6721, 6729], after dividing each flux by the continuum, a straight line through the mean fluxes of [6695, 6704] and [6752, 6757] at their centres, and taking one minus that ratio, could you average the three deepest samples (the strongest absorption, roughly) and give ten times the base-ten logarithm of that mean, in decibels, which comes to -22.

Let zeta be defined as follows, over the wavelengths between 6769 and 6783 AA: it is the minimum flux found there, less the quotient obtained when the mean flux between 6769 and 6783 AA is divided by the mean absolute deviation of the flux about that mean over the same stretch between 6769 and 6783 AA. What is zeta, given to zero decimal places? -133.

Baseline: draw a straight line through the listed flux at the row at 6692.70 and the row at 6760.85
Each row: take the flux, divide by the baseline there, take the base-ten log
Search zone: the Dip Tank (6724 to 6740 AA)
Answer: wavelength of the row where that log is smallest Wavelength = 6732.88 AA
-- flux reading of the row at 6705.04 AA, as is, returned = 6.608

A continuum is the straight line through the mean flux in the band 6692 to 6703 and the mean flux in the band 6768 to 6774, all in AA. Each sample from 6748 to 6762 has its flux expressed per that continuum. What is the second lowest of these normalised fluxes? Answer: 0.98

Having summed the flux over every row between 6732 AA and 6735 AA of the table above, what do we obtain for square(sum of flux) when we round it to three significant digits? 171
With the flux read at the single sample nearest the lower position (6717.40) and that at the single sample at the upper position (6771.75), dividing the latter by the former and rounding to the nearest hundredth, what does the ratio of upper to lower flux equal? 1.03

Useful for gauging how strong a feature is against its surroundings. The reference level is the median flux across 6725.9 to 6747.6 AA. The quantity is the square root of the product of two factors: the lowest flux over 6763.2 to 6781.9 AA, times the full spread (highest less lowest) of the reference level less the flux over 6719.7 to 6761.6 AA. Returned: 1.39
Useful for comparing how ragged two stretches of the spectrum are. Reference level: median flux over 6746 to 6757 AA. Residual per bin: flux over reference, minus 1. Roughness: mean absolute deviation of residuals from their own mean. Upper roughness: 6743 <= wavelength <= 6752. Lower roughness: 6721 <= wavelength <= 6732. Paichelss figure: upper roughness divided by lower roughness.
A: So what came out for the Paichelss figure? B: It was 3.2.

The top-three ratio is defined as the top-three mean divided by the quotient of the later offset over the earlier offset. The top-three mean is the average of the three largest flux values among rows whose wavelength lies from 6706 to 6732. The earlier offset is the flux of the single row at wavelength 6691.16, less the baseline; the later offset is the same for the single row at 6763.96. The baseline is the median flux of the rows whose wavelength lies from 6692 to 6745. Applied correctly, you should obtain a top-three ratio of 17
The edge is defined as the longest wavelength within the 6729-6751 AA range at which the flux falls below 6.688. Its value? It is 6749.96 AA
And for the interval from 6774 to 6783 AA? 6782.68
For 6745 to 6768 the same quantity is 6767.08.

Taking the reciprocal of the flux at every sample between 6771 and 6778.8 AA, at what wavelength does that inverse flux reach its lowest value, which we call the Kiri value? 6774.87 AA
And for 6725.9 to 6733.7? 6729.78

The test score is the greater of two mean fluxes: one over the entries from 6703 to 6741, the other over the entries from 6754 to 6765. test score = 6.66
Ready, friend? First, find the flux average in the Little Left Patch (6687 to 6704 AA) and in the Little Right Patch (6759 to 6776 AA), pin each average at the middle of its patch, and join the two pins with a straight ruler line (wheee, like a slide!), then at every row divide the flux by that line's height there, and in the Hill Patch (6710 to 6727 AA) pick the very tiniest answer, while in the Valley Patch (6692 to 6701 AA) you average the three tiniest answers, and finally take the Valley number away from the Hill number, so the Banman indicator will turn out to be -0.030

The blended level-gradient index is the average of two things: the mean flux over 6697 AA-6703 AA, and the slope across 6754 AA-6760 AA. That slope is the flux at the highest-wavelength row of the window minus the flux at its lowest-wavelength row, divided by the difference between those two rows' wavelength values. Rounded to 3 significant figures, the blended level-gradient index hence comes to 3.34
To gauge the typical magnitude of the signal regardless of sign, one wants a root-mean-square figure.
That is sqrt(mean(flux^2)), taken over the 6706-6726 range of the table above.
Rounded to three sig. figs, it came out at 6.63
